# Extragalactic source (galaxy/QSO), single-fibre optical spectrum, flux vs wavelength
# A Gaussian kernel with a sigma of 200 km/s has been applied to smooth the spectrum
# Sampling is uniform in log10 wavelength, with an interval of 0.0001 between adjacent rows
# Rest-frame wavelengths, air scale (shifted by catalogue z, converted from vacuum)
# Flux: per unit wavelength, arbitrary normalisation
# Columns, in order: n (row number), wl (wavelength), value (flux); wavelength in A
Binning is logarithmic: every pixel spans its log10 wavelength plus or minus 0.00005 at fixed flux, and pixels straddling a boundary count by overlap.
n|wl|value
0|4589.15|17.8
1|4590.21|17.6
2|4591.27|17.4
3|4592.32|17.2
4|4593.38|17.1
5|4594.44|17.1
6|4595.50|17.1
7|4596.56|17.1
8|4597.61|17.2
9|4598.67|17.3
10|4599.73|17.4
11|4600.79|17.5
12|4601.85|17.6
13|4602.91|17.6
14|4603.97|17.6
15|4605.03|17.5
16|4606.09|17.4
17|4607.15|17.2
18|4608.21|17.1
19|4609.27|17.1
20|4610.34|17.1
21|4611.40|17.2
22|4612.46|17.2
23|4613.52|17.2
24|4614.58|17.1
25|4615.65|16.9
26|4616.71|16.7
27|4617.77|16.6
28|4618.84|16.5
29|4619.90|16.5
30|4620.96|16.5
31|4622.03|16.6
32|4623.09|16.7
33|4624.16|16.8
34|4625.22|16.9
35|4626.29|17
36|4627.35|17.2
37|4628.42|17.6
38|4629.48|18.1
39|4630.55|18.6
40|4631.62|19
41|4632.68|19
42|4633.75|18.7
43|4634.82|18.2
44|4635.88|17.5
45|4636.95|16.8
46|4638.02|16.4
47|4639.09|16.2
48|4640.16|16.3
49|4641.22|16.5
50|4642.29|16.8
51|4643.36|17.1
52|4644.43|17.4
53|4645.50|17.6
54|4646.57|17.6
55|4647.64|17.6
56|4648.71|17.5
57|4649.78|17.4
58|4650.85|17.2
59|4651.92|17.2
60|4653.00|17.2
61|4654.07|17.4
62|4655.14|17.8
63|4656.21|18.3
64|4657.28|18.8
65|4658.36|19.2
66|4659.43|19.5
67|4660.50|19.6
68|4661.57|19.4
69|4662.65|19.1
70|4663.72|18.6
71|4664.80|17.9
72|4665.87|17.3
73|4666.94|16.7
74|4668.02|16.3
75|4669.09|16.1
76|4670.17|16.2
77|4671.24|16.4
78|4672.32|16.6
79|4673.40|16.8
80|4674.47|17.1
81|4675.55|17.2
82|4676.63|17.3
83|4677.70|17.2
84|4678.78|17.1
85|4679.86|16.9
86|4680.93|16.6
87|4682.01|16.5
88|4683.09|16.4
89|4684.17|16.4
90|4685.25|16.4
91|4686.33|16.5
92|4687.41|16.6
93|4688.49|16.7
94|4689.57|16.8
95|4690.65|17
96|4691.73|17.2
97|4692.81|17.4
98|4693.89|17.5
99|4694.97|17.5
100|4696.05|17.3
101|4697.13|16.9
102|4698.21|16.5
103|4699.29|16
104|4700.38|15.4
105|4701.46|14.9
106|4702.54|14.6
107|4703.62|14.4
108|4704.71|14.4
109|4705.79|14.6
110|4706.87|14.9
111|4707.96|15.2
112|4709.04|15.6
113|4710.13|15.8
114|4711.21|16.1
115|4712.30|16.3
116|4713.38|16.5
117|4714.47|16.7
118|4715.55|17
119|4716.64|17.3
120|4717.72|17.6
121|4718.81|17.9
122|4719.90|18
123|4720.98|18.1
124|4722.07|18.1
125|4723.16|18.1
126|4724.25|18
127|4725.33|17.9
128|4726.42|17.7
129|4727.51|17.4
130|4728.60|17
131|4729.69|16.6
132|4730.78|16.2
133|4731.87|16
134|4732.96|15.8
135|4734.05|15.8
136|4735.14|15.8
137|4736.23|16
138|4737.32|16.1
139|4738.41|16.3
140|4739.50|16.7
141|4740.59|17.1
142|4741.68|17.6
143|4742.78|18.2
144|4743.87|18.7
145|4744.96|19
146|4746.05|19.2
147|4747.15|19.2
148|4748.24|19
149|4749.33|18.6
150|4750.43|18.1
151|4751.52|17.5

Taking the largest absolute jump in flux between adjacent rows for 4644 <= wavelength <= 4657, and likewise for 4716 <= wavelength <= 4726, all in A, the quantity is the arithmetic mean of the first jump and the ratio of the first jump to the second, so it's 1.1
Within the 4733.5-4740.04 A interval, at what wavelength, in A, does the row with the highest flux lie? 4739.50 A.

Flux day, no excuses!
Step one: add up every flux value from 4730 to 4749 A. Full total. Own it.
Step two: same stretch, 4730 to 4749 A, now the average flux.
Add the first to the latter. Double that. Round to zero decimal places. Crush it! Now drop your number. 620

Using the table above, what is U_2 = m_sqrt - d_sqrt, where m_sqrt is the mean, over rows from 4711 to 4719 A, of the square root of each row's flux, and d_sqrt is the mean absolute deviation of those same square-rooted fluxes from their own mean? 4.05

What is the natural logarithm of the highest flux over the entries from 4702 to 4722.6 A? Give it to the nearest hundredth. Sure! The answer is 2.90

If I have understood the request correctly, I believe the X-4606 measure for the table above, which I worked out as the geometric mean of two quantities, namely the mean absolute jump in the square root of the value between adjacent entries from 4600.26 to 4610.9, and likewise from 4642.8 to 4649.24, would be 0.011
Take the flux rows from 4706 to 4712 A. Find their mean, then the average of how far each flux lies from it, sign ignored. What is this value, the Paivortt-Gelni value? 0.38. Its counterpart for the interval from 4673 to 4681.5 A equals 0.19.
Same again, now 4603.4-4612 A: 0.17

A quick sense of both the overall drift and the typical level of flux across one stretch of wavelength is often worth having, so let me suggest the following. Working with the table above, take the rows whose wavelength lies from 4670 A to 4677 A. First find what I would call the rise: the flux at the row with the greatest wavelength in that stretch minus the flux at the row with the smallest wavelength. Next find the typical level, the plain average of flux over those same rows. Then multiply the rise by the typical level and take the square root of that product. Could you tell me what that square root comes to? 4.3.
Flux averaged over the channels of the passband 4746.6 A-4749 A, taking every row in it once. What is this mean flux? 19.1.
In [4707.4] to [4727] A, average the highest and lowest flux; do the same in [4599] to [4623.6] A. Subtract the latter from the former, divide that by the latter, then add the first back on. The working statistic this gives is 16.6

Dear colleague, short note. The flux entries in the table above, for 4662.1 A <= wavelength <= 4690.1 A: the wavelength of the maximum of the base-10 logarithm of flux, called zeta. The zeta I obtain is 4662.65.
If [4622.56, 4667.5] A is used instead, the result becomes 4660.50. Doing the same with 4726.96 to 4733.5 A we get 4727.51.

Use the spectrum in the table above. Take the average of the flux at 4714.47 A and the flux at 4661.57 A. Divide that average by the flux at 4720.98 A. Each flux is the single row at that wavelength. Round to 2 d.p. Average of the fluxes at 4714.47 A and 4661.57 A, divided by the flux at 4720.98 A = 1.00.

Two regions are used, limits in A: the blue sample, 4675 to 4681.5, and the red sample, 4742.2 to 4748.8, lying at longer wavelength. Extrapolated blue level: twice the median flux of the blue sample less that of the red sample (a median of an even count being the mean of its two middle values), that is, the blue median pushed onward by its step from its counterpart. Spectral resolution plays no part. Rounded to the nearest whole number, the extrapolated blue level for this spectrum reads 15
